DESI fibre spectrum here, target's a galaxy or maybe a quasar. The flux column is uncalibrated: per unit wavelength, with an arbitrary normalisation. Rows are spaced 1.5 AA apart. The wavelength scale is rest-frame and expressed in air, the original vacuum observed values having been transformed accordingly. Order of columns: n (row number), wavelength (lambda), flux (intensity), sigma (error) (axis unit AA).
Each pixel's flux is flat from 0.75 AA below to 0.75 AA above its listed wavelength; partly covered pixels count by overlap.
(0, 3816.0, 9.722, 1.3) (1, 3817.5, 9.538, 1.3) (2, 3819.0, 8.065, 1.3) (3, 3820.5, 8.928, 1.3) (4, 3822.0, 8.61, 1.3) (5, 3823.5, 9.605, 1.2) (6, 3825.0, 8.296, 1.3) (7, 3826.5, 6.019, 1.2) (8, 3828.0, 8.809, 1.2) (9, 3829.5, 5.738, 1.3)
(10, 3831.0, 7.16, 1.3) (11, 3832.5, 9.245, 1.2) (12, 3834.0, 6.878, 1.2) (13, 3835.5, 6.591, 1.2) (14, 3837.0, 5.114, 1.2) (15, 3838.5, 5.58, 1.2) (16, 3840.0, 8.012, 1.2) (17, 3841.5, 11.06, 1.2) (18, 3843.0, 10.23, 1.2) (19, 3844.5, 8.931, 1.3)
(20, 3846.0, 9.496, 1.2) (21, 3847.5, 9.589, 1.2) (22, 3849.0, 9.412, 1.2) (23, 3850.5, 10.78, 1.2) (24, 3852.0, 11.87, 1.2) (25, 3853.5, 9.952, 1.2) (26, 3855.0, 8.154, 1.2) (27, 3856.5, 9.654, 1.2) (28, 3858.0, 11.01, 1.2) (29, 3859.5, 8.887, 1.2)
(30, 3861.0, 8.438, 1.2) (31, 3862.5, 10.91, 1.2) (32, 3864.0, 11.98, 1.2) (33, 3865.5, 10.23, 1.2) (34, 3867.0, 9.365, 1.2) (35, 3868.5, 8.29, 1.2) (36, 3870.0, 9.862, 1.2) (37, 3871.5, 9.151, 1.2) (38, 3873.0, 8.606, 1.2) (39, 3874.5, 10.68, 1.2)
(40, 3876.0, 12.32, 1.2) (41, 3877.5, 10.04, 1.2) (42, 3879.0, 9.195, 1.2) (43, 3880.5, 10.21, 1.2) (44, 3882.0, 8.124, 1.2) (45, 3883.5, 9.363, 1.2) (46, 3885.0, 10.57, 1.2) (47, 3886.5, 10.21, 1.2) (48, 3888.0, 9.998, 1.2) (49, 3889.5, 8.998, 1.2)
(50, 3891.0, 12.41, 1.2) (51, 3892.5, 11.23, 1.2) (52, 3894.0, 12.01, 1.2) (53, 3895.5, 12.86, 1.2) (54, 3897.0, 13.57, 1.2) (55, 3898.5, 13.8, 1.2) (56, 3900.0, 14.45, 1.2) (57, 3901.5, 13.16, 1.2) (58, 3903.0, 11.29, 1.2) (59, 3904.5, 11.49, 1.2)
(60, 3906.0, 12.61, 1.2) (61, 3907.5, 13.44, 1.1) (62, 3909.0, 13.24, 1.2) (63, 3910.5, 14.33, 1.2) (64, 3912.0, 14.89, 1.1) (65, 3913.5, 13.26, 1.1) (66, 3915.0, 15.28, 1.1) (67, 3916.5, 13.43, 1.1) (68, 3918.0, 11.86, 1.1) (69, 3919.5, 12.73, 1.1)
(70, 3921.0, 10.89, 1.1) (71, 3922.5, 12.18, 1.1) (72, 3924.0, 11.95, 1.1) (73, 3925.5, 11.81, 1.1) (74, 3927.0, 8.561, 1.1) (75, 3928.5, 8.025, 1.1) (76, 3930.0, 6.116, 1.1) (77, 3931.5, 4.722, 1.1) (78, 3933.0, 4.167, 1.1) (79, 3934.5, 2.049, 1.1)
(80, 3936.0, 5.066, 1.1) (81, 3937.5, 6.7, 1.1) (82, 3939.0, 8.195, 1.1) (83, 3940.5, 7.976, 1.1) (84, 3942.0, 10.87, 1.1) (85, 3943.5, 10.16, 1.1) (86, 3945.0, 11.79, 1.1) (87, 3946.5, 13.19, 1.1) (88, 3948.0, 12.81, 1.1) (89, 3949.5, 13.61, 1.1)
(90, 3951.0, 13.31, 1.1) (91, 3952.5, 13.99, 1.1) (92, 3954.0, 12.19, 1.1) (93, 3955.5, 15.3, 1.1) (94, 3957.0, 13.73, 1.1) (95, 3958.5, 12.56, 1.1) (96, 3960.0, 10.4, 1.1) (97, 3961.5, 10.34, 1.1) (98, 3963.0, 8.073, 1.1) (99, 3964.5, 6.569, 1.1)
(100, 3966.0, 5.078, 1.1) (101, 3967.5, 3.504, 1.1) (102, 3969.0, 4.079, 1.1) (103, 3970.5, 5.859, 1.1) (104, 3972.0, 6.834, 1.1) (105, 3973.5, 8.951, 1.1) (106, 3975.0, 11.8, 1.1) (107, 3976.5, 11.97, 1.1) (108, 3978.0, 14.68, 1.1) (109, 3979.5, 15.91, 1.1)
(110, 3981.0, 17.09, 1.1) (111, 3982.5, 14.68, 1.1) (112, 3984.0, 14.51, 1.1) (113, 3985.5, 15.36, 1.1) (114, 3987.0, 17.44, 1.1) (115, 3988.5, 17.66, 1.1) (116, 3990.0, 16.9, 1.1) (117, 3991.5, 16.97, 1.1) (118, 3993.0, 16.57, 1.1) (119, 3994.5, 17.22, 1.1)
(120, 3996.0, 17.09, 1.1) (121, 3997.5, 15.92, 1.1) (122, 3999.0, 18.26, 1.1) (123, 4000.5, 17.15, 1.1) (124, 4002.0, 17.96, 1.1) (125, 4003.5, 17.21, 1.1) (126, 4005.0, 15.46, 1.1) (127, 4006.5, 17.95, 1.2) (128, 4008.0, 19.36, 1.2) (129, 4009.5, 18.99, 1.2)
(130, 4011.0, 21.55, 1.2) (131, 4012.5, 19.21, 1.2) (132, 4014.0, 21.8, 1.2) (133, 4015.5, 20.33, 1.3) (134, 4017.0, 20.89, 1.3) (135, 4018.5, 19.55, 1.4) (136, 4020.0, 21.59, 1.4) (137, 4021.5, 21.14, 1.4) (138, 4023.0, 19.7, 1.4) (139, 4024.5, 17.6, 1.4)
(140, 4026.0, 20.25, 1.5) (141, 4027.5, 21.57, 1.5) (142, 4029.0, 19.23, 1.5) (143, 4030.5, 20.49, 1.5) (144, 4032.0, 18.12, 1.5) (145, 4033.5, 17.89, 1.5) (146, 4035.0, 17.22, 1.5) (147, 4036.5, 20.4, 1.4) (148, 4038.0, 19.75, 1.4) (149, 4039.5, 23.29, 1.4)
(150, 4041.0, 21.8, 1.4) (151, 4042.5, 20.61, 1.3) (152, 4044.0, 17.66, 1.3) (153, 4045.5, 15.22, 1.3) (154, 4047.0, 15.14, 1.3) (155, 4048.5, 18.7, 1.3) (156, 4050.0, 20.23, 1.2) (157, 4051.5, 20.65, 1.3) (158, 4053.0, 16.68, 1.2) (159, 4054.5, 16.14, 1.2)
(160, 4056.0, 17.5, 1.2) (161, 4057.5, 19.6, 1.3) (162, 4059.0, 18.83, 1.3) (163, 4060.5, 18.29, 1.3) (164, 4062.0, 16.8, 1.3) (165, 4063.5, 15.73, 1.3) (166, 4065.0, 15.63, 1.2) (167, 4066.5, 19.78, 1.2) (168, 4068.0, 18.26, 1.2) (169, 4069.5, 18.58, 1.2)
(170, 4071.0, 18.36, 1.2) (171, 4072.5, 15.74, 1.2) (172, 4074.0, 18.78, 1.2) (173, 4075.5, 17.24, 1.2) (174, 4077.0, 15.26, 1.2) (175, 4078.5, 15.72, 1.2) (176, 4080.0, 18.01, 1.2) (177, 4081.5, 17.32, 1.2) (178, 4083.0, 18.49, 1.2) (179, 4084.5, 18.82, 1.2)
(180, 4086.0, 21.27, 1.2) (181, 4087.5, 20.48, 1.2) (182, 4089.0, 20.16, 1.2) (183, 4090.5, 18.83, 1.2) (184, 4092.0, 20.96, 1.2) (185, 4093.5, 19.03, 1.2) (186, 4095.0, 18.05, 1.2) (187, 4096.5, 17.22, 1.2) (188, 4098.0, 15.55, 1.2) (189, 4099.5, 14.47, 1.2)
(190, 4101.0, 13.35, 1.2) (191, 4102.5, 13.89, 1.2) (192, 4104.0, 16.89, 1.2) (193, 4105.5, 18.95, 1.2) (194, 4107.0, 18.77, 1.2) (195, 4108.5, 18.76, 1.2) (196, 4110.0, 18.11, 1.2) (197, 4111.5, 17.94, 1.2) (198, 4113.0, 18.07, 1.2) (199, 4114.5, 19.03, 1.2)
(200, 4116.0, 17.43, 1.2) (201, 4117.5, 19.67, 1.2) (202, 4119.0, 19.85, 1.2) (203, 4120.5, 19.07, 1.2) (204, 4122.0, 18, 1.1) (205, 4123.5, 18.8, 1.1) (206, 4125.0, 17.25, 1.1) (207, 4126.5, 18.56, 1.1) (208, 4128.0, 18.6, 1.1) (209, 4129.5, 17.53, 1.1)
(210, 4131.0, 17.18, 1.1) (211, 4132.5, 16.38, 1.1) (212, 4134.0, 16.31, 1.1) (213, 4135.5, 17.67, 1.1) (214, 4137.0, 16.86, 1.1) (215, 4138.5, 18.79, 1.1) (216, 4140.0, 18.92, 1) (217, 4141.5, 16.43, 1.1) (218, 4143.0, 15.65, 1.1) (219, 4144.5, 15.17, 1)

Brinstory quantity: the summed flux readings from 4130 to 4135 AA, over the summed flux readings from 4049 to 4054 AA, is 0.9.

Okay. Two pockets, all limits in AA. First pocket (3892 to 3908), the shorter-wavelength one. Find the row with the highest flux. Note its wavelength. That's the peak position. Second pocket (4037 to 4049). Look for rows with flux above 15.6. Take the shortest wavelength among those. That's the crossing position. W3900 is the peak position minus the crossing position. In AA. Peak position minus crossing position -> -138.0 AA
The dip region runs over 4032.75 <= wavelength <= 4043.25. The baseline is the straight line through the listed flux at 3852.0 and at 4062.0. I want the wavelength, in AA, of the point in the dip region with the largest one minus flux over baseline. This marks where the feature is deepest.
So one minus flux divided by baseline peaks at 4035.0 AA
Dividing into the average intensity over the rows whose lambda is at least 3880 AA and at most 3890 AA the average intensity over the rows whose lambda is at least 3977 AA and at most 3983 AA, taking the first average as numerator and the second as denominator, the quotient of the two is 0.62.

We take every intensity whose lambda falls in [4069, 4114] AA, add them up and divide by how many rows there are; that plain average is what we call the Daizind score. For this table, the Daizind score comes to 18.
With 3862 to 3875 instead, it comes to 10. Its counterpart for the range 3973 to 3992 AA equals 15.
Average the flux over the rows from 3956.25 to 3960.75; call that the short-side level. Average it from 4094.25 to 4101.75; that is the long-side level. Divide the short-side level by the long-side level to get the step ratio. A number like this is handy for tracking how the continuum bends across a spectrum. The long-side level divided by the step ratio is 20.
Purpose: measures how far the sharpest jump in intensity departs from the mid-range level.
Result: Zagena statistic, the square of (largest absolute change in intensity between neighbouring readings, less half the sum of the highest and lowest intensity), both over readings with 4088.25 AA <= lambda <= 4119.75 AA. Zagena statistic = 200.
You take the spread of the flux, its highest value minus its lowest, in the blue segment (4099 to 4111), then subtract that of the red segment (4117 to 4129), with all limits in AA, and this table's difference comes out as 3.0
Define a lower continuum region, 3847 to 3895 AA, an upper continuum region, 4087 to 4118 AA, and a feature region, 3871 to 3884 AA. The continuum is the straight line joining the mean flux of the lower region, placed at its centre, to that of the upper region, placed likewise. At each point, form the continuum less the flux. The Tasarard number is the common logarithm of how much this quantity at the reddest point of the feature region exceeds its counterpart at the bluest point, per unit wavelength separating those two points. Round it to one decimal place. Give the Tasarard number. -1.8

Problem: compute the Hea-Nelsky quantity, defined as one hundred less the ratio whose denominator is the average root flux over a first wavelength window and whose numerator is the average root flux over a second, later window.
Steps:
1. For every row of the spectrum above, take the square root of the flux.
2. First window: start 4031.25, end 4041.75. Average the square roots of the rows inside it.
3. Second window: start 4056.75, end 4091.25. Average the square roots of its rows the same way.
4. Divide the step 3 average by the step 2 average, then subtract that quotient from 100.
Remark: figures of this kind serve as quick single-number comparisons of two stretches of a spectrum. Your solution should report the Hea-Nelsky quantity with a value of 99.0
